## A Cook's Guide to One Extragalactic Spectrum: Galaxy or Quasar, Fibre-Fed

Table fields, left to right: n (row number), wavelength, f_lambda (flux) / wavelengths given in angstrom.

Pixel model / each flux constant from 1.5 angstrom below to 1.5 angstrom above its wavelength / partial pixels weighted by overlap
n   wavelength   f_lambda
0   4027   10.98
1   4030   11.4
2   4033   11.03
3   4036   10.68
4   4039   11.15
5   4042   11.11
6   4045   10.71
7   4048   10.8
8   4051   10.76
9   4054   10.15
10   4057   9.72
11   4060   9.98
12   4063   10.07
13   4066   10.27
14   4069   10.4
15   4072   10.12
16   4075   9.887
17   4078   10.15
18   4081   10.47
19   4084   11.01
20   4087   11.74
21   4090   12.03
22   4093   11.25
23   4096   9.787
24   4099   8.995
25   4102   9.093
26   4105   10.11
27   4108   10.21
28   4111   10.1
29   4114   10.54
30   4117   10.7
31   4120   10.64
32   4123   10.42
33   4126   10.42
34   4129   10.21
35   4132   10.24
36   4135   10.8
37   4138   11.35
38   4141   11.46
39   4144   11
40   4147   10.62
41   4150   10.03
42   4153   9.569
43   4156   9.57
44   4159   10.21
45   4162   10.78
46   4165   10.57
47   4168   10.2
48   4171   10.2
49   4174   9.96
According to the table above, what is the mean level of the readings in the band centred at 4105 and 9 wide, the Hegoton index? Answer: 9.8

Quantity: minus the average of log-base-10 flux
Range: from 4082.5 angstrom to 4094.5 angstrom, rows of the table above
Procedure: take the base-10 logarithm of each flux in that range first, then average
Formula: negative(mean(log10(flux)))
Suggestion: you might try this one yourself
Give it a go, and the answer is -1.06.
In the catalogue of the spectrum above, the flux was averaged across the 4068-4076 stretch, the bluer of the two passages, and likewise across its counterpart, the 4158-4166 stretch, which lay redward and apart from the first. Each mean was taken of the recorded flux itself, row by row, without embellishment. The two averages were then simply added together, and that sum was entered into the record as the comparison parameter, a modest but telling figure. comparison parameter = 20.7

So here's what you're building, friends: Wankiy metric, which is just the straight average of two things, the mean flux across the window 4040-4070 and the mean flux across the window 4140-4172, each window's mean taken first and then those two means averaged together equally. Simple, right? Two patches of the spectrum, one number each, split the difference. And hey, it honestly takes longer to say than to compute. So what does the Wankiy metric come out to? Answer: 10.4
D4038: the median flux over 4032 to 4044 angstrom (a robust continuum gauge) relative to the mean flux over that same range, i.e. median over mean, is 1.01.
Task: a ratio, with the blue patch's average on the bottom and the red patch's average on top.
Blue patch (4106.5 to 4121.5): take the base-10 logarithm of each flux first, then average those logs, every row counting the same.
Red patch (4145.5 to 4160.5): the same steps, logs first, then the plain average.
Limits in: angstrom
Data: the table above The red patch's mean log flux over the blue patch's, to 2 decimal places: 0.98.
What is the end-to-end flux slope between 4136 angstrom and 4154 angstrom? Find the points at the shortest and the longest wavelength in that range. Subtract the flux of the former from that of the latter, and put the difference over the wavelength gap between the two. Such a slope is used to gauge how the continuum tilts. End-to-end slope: -0.119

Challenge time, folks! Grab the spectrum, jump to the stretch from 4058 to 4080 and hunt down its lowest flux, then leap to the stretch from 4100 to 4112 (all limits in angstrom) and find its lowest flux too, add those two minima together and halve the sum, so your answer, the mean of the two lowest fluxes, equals 9.5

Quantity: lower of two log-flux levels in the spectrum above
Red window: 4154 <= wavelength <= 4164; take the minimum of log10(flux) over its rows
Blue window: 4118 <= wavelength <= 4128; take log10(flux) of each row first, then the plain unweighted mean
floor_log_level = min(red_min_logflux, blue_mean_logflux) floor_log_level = 0.98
